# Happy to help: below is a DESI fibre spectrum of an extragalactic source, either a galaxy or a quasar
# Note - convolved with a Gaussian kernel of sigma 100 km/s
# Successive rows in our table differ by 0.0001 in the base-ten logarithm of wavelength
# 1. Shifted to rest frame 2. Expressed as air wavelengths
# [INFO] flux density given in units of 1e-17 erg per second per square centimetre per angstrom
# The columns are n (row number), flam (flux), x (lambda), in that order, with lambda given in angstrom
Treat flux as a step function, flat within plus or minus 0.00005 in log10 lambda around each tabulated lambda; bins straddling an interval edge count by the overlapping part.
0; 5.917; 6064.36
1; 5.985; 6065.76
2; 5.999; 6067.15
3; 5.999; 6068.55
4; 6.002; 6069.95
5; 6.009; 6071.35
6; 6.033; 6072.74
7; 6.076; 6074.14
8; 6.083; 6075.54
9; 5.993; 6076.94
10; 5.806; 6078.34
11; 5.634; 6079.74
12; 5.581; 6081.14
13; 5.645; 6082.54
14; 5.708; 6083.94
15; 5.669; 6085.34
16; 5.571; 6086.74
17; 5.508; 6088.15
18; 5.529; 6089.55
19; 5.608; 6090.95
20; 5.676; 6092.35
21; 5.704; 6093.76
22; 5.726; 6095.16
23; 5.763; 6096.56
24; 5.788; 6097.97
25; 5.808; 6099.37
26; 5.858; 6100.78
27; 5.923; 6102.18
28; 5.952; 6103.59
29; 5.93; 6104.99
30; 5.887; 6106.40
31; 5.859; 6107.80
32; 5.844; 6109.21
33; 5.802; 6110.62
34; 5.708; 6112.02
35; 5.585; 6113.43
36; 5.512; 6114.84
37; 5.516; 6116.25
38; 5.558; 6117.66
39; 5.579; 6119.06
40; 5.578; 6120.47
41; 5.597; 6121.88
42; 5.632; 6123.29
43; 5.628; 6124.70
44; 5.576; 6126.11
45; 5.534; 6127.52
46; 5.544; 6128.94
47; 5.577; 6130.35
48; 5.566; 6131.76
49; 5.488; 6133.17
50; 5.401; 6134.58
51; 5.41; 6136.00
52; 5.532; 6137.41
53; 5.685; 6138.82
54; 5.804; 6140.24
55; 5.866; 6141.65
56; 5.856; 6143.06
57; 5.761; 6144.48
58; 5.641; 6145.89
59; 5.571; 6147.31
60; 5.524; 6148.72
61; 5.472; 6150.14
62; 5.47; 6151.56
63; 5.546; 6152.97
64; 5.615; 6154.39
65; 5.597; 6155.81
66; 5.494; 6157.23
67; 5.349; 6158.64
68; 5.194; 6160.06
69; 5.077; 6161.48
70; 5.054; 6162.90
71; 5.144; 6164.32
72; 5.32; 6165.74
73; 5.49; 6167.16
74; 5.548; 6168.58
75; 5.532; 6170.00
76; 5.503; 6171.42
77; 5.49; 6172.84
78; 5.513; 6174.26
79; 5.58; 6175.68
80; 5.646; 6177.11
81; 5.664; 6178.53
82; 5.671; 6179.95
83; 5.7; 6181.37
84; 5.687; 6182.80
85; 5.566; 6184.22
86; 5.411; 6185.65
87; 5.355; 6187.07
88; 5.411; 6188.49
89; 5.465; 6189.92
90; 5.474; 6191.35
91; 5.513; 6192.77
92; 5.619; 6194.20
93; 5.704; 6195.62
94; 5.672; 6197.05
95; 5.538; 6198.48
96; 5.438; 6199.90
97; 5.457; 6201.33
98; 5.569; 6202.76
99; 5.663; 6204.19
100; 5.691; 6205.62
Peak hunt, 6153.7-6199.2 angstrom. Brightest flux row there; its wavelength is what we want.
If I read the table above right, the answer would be 6195.62 angstrom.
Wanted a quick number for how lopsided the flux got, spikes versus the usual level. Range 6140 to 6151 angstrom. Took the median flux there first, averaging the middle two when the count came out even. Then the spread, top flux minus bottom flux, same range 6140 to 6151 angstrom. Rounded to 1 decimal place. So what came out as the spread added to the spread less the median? -4.9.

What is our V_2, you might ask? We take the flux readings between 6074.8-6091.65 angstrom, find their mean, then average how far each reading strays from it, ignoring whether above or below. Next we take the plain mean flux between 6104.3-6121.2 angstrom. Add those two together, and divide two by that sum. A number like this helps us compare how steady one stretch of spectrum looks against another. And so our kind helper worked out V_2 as 0.343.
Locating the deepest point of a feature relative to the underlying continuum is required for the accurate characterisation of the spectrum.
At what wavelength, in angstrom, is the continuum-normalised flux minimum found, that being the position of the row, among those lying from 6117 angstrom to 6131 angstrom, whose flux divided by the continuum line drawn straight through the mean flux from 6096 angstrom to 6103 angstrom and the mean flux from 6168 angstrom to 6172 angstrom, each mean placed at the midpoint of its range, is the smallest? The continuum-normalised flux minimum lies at 6117.66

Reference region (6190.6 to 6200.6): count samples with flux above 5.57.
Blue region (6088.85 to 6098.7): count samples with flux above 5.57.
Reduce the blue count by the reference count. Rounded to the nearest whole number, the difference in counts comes 3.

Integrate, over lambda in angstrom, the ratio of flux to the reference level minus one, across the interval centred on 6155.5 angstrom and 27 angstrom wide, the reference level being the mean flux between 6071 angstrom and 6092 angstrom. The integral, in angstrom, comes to -1.4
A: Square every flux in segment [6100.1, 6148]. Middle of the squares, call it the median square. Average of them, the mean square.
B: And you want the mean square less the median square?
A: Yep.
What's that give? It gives 0.67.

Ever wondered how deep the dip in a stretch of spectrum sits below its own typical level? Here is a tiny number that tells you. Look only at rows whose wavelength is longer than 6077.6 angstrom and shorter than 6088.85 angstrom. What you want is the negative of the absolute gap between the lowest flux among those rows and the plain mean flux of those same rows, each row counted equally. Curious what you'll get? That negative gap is -0.13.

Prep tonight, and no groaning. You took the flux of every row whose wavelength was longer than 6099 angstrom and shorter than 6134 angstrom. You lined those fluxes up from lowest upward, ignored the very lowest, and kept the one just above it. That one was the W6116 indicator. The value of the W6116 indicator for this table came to 5.512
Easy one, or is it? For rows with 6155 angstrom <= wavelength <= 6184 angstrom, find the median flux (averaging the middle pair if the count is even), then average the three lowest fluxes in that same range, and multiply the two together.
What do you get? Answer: 28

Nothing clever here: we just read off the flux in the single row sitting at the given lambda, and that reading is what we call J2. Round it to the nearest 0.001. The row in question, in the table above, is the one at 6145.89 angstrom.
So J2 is 5.641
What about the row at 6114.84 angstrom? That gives 5.512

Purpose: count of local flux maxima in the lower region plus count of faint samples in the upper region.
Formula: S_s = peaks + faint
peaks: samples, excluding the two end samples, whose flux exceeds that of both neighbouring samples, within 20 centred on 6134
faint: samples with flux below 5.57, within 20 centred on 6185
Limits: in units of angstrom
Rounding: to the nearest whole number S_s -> 9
